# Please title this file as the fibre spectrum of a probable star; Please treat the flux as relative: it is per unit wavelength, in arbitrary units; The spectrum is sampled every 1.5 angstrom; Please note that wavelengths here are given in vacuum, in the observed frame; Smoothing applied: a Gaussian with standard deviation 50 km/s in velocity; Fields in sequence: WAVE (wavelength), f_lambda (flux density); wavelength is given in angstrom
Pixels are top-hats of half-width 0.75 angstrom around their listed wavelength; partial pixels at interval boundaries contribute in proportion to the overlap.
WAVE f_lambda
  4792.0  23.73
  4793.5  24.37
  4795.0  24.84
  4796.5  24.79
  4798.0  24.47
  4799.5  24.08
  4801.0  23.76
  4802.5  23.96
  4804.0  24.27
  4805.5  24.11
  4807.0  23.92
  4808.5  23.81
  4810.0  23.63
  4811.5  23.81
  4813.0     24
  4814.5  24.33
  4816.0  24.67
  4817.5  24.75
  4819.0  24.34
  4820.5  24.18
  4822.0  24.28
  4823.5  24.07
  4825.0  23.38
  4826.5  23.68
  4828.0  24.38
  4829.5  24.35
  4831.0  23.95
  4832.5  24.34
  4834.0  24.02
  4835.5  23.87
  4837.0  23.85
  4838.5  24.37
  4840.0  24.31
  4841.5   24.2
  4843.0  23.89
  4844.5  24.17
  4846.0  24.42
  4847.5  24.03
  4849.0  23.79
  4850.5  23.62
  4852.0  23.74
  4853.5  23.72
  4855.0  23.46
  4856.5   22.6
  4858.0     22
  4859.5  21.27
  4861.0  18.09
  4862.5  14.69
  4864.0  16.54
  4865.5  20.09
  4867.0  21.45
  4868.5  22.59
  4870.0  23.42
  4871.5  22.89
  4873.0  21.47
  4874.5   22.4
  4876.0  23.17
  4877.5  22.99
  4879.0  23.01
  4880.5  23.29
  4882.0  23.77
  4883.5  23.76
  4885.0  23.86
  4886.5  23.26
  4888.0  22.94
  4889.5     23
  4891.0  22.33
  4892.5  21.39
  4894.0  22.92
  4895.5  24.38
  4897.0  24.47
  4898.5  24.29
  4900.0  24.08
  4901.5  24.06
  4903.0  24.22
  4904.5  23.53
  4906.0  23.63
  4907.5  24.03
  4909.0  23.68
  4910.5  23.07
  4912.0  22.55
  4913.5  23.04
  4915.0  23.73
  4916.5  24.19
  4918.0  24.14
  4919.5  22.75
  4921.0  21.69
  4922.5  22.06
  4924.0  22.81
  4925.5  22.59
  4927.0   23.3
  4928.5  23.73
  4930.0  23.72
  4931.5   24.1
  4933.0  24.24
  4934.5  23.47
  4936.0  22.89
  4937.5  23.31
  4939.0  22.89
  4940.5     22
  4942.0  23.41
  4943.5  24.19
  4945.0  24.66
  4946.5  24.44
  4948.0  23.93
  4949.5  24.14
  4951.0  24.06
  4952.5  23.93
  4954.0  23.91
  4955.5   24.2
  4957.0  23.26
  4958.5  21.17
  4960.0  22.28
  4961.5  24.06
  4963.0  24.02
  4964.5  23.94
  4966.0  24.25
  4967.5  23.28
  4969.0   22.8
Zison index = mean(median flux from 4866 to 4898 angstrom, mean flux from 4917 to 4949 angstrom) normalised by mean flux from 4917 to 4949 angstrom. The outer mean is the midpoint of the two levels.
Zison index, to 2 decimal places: 0.99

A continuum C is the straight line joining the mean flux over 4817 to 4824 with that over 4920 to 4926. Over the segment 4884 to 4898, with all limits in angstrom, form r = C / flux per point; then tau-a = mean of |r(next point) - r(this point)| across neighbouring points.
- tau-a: 0.031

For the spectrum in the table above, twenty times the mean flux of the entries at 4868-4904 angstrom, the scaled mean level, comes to 465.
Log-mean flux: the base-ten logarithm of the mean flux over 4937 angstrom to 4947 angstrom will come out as 1.37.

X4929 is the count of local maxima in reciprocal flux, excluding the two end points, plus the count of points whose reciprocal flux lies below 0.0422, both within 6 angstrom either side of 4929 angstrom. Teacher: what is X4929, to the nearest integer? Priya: 6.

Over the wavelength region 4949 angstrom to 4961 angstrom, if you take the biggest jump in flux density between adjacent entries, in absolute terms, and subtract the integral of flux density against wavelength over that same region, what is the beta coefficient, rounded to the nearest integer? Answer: -278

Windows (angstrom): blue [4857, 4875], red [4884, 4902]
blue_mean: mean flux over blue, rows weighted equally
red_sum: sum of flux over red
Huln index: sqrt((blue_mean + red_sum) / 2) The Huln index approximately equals 12.3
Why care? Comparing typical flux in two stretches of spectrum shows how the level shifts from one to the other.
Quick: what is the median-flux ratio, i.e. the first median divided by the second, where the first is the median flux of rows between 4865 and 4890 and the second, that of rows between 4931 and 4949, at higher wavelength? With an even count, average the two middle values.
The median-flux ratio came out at 0.97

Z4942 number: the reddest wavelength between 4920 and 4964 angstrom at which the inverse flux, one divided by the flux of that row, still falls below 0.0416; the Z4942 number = 4961.5 angstrom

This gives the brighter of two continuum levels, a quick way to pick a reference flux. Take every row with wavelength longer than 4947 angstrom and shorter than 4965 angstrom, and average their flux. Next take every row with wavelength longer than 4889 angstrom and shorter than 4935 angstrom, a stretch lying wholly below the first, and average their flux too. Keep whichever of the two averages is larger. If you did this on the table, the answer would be 23.6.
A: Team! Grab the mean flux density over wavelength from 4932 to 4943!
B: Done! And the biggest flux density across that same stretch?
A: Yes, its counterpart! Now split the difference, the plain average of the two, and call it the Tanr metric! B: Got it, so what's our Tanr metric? 23.7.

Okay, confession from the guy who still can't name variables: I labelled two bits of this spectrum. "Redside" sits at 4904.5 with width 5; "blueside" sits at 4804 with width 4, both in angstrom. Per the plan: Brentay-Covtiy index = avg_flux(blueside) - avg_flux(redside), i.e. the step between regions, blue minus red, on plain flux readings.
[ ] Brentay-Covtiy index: 0.3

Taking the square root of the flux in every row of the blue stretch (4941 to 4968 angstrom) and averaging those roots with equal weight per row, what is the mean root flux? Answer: 4.87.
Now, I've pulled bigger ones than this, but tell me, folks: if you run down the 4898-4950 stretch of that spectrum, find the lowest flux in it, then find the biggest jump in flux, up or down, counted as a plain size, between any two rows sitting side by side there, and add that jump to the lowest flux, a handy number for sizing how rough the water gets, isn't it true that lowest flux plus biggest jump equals 23.1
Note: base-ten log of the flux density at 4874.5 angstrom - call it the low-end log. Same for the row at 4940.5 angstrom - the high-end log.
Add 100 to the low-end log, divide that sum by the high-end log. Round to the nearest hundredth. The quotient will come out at 75.50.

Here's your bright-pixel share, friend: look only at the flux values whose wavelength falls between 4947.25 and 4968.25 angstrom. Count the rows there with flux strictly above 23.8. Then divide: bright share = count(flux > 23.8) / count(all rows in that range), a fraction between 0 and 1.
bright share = 0.7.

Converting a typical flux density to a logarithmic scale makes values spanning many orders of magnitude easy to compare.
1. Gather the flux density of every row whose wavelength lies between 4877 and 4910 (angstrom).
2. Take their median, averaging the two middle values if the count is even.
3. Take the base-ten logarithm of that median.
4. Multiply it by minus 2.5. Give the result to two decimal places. -3.43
